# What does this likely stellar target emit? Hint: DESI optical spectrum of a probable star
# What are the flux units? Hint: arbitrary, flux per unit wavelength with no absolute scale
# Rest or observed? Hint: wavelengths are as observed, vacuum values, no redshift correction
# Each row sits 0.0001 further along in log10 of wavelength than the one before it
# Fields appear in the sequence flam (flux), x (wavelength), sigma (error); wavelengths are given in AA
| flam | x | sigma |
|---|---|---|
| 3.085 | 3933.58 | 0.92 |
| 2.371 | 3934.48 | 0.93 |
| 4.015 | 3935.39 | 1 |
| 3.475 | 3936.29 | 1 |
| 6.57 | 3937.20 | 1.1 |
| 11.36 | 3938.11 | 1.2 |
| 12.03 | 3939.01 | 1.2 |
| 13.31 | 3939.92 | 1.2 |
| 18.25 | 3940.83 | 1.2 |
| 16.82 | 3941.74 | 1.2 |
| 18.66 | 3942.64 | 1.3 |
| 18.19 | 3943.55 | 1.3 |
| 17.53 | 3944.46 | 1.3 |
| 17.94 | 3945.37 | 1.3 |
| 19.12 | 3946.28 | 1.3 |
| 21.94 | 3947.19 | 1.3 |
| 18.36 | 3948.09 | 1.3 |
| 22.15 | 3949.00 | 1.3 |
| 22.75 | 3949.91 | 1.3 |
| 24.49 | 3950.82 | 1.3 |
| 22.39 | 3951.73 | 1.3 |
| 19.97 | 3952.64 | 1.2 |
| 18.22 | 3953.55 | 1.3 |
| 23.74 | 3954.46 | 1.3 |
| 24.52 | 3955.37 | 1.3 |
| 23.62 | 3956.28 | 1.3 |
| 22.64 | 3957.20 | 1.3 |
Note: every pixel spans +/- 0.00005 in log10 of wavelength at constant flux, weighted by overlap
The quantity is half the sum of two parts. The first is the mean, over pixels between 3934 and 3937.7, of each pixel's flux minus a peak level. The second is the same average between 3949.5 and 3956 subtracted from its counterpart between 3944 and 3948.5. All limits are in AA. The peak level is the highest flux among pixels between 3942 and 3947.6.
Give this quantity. -10.6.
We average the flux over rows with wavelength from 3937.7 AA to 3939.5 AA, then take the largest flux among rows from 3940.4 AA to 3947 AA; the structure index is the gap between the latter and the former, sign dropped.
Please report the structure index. 7.4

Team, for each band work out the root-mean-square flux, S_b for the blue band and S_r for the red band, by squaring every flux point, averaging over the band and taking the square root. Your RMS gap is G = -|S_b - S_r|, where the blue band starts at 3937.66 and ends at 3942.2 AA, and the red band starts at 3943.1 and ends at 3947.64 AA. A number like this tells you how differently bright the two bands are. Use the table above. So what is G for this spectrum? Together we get -4.4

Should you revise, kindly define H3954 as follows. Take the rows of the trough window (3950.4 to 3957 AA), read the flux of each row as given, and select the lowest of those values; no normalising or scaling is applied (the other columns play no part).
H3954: 18.22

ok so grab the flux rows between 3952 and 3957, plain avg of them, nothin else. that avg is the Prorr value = 22.0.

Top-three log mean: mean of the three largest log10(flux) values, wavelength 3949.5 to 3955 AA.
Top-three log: 1.37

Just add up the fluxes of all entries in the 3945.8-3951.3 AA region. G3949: 129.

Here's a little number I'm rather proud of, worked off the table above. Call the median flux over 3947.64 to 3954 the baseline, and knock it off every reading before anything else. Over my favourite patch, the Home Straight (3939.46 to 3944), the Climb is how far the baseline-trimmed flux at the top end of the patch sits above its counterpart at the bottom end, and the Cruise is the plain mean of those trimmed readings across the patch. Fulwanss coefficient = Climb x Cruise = -25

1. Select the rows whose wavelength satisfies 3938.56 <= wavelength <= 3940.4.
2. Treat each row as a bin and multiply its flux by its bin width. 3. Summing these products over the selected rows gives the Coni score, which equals 23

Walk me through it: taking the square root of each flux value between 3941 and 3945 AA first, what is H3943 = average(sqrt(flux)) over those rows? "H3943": 4.22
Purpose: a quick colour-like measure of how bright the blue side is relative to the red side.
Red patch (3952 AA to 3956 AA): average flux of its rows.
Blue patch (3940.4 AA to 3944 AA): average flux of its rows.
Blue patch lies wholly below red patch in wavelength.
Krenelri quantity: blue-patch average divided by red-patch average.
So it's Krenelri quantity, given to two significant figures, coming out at 0.83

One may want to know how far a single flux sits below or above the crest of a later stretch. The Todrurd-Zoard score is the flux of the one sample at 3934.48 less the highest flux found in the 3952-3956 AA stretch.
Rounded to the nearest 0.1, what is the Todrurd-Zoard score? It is -22.1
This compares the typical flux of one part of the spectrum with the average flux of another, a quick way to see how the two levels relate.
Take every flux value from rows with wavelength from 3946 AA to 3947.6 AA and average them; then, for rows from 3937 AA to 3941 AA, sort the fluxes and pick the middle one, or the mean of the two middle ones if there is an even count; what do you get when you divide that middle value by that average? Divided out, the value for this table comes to 0.6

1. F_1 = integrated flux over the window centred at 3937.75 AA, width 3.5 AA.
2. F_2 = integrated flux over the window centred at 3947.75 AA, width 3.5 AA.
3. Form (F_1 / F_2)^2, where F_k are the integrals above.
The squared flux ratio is 0.2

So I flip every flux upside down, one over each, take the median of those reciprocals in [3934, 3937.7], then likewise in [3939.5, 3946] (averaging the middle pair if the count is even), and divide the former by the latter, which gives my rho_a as 4.8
